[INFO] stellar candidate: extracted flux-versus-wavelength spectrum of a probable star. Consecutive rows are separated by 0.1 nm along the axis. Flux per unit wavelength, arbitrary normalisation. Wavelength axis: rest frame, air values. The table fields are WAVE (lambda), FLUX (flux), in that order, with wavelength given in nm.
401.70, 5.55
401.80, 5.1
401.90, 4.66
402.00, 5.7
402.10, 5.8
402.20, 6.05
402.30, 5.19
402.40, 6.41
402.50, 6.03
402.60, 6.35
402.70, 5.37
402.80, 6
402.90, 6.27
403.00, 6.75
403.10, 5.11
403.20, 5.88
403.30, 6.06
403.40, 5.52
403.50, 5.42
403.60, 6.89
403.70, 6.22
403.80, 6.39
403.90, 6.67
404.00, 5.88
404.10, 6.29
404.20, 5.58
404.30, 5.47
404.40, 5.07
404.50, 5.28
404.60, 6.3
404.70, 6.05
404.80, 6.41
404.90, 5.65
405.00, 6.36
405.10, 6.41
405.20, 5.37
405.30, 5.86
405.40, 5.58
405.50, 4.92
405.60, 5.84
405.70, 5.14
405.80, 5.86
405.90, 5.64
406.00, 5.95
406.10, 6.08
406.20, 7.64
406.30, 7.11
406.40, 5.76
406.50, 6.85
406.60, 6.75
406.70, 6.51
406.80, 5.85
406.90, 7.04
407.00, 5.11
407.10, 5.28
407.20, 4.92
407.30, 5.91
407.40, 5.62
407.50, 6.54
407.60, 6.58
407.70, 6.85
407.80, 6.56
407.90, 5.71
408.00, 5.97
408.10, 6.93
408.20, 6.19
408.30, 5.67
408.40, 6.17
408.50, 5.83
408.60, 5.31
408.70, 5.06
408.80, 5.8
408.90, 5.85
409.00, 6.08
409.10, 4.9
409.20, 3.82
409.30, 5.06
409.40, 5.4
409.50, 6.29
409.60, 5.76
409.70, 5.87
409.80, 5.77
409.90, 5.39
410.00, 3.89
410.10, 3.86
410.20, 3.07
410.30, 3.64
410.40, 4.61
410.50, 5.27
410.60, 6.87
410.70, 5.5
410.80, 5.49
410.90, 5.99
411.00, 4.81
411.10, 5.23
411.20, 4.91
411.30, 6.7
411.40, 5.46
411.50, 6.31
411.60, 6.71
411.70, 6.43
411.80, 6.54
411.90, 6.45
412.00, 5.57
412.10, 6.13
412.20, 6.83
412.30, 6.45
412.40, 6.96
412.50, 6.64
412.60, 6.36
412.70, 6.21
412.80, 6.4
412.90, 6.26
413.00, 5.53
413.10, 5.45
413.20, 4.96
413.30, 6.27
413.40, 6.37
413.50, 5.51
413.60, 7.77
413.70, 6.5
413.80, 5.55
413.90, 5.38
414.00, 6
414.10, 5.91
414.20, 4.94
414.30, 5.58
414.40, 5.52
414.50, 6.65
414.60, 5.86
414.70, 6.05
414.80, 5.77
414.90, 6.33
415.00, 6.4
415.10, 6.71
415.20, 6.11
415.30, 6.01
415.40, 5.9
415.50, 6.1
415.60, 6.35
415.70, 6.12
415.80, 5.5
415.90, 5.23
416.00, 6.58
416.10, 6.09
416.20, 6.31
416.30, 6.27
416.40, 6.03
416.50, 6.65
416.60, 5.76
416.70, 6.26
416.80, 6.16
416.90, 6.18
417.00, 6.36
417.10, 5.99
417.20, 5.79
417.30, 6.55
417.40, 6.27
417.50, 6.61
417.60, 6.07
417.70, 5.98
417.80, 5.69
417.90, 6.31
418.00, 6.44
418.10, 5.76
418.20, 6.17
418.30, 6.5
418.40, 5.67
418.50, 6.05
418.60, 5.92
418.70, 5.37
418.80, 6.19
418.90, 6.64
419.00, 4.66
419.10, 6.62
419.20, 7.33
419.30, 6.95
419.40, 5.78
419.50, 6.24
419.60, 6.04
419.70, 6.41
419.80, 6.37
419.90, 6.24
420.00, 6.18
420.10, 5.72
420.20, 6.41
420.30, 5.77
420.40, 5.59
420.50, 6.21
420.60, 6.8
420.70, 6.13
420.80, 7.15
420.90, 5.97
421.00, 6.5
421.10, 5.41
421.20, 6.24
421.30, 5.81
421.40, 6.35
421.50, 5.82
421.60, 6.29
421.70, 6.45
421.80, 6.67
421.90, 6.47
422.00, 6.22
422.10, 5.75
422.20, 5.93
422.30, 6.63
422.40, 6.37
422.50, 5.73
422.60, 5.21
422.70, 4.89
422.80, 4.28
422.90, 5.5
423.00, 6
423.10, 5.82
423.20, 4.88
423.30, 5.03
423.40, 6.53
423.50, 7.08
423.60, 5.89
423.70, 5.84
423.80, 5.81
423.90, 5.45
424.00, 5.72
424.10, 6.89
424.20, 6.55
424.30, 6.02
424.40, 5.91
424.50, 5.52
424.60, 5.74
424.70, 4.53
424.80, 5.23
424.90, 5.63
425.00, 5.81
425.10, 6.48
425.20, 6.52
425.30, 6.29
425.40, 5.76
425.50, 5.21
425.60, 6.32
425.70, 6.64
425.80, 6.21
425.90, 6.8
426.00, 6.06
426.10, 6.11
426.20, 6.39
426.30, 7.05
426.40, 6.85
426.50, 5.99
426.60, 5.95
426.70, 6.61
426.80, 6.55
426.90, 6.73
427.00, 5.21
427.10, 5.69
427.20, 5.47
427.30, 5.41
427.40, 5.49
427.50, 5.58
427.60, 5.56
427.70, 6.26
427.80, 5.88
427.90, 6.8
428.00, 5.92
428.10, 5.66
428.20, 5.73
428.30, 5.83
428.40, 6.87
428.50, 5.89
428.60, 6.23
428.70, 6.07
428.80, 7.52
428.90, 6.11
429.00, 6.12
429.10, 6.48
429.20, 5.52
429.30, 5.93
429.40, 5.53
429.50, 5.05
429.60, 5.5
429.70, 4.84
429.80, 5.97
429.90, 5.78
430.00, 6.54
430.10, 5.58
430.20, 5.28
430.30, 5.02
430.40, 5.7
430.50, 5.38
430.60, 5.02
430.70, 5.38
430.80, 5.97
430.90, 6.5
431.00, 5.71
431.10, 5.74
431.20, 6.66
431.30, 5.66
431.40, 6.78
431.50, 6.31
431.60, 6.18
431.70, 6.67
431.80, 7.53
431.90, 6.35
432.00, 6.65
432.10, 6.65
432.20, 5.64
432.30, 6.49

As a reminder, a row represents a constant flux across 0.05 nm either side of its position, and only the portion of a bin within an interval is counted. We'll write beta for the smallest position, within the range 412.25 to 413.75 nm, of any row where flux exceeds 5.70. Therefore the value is 412.30 nm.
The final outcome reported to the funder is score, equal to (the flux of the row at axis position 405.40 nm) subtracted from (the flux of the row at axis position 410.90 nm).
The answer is 0.4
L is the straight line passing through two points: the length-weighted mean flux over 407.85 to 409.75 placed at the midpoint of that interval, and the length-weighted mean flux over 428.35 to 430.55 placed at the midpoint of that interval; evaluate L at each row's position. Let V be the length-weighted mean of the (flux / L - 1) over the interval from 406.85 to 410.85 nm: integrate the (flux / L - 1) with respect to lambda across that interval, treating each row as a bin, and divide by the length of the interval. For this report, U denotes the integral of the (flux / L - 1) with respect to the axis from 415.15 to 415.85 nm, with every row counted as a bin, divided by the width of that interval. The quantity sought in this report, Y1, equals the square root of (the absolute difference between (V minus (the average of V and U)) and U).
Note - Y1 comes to 0.29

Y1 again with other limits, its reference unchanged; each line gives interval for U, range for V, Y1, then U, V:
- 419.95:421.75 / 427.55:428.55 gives 0.28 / 0.065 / 0.03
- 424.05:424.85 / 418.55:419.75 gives 0.20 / -0.002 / 0.07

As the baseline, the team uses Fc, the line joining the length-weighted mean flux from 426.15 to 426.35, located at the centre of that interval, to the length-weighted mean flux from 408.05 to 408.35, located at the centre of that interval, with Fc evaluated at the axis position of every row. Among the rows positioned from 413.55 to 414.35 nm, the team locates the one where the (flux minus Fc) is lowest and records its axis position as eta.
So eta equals 414.20 nm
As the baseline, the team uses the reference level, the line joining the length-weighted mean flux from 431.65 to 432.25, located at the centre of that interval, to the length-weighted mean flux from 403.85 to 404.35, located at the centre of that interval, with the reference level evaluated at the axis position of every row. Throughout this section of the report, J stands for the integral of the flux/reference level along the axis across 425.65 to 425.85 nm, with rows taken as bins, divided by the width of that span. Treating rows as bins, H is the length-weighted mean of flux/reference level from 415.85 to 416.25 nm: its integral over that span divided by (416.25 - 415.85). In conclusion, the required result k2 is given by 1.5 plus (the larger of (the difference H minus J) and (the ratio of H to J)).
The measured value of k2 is 2.47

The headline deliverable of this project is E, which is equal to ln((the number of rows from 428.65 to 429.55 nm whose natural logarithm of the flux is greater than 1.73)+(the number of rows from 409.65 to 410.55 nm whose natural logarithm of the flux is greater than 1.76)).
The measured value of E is 1.95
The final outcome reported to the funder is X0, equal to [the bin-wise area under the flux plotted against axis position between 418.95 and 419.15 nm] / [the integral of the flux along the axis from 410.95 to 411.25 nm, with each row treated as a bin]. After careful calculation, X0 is 0.8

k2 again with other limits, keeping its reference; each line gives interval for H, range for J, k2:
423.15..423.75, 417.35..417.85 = 2.44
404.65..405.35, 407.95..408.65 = 2.51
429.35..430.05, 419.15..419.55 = 2.32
